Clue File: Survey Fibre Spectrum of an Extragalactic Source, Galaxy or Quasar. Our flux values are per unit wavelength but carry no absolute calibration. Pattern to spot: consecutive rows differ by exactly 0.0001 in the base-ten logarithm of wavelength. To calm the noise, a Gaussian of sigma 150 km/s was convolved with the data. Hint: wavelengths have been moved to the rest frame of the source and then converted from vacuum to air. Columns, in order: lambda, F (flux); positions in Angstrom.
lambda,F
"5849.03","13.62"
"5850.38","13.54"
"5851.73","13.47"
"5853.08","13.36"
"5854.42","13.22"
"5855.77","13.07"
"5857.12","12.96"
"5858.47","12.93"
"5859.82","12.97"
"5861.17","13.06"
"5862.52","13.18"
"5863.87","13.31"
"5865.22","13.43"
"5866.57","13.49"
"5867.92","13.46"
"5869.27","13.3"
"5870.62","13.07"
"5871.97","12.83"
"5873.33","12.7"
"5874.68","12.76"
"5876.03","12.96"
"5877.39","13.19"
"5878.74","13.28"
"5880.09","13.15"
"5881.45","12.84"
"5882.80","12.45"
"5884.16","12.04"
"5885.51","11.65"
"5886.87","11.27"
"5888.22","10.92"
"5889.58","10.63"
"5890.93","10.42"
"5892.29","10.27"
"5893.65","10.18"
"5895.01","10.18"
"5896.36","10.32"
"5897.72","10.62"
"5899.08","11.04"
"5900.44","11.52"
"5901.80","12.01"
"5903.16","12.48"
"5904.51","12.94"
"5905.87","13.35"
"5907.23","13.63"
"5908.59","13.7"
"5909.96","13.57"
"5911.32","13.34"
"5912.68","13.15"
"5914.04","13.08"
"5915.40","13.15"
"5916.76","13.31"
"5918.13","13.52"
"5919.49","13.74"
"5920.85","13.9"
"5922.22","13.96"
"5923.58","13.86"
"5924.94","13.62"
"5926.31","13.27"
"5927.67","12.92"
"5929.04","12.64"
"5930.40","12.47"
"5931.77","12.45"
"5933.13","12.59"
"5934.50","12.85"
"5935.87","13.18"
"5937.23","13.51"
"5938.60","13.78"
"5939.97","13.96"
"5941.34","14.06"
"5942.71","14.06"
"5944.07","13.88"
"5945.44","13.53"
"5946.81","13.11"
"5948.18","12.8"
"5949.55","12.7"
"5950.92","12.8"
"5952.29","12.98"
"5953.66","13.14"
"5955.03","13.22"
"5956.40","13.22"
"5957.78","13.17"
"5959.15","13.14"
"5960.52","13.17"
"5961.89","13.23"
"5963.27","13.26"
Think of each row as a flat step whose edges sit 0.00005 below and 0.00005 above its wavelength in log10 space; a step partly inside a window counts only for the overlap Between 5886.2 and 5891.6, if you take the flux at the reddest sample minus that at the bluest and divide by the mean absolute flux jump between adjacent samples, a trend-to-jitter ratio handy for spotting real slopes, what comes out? -3.0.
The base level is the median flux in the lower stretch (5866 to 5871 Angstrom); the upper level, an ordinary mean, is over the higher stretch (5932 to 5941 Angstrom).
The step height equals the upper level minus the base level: -0.1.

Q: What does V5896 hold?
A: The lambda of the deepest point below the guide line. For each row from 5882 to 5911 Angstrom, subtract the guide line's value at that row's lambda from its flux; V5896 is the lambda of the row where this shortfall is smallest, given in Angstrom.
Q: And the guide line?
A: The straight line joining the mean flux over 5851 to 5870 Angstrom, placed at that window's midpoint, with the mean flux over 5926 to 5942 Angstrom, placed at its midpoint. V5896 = 5893.65 Angstrom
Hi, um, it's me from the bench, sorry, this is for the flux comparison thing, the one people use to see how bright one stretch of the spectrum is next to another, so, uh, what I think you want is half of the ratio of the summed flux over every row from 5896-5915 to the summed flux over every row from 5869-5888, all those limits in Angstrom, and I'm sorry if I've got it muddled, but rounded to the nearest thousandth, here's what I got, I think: 0.492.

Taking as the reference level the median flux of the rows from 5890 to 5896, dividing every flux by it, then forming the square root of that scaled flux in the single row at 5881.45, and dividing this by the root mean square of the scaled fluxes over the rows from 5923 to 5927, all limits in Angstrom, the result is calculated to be 0.843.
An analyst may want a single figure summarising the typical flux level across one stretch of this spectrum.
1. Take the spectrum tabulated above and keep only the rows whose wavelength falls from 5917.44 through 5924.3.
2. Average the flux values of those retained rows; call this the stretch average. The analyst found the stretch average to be 13.8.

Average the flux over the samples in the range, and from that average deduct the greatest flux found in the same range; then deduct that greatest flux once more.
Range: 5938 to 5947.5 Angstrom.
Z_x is -14.4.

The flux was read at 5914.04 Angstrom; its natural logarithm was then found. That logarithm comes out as 2.57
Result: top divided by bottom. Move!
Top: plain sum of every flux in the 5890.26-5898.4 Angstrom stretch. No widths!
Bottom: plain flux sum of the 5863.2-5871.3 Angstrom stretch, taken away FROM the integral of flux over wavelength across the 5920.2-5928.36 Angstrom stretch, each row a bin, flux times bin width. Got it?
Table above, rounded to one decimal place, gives 2.0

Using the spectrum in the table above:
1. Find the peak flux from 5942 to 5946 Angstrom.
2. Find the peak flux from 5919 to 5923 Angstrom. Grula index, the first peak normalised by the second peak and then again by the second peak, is 0.072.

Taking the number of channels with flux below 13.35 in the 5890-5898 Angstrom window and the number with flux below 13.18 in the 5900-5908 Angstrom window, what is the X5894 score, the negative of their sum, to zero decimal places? -10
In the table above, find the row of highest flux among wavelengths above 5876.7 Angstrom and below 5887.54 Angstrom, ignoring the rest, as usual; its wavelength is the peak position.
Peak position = 5878.74 Angstrom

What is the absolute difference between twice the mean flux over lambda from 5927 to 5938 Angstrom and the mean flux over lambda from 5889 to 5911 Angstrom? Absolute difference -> 14.0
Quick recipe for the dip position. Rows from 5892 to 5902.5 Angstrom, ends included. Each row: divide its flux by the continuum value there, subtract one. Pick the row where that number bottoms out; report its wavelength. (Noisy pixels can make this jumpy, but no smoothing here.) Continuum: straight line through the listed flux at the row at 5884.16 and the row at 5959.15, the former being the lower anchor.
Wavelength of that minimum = 5895.01 Angstrom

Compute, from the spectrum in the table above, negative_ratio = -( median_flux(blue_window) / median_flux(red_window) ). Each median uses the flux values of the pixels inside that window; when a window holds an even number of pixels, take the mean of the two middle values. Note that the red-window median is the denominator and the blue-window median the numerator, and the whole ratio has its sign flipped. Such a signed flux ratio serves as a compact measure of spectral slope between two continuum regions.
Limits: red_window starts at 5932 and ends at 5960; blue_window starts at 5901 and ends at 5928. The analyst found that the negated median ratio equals -1.01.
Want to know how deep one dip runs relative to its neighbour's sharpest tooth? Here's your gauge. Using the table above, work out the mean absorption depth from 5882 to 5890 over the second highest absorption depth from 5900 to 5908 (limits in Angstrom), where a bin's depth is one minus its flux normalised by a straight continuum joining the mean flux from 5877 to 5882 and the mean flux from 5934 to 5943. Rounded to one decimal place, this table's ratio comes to 1.3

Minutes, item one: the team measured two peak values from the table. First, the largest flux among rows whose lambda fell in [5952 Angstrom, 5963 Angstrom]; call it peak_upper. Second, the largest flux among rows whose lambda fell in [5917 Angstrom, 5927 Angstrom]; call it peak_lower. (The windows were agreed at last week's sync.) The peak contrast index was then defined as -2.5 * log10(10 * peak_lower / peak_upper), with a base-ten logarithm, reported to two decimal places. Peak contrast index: -2.56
